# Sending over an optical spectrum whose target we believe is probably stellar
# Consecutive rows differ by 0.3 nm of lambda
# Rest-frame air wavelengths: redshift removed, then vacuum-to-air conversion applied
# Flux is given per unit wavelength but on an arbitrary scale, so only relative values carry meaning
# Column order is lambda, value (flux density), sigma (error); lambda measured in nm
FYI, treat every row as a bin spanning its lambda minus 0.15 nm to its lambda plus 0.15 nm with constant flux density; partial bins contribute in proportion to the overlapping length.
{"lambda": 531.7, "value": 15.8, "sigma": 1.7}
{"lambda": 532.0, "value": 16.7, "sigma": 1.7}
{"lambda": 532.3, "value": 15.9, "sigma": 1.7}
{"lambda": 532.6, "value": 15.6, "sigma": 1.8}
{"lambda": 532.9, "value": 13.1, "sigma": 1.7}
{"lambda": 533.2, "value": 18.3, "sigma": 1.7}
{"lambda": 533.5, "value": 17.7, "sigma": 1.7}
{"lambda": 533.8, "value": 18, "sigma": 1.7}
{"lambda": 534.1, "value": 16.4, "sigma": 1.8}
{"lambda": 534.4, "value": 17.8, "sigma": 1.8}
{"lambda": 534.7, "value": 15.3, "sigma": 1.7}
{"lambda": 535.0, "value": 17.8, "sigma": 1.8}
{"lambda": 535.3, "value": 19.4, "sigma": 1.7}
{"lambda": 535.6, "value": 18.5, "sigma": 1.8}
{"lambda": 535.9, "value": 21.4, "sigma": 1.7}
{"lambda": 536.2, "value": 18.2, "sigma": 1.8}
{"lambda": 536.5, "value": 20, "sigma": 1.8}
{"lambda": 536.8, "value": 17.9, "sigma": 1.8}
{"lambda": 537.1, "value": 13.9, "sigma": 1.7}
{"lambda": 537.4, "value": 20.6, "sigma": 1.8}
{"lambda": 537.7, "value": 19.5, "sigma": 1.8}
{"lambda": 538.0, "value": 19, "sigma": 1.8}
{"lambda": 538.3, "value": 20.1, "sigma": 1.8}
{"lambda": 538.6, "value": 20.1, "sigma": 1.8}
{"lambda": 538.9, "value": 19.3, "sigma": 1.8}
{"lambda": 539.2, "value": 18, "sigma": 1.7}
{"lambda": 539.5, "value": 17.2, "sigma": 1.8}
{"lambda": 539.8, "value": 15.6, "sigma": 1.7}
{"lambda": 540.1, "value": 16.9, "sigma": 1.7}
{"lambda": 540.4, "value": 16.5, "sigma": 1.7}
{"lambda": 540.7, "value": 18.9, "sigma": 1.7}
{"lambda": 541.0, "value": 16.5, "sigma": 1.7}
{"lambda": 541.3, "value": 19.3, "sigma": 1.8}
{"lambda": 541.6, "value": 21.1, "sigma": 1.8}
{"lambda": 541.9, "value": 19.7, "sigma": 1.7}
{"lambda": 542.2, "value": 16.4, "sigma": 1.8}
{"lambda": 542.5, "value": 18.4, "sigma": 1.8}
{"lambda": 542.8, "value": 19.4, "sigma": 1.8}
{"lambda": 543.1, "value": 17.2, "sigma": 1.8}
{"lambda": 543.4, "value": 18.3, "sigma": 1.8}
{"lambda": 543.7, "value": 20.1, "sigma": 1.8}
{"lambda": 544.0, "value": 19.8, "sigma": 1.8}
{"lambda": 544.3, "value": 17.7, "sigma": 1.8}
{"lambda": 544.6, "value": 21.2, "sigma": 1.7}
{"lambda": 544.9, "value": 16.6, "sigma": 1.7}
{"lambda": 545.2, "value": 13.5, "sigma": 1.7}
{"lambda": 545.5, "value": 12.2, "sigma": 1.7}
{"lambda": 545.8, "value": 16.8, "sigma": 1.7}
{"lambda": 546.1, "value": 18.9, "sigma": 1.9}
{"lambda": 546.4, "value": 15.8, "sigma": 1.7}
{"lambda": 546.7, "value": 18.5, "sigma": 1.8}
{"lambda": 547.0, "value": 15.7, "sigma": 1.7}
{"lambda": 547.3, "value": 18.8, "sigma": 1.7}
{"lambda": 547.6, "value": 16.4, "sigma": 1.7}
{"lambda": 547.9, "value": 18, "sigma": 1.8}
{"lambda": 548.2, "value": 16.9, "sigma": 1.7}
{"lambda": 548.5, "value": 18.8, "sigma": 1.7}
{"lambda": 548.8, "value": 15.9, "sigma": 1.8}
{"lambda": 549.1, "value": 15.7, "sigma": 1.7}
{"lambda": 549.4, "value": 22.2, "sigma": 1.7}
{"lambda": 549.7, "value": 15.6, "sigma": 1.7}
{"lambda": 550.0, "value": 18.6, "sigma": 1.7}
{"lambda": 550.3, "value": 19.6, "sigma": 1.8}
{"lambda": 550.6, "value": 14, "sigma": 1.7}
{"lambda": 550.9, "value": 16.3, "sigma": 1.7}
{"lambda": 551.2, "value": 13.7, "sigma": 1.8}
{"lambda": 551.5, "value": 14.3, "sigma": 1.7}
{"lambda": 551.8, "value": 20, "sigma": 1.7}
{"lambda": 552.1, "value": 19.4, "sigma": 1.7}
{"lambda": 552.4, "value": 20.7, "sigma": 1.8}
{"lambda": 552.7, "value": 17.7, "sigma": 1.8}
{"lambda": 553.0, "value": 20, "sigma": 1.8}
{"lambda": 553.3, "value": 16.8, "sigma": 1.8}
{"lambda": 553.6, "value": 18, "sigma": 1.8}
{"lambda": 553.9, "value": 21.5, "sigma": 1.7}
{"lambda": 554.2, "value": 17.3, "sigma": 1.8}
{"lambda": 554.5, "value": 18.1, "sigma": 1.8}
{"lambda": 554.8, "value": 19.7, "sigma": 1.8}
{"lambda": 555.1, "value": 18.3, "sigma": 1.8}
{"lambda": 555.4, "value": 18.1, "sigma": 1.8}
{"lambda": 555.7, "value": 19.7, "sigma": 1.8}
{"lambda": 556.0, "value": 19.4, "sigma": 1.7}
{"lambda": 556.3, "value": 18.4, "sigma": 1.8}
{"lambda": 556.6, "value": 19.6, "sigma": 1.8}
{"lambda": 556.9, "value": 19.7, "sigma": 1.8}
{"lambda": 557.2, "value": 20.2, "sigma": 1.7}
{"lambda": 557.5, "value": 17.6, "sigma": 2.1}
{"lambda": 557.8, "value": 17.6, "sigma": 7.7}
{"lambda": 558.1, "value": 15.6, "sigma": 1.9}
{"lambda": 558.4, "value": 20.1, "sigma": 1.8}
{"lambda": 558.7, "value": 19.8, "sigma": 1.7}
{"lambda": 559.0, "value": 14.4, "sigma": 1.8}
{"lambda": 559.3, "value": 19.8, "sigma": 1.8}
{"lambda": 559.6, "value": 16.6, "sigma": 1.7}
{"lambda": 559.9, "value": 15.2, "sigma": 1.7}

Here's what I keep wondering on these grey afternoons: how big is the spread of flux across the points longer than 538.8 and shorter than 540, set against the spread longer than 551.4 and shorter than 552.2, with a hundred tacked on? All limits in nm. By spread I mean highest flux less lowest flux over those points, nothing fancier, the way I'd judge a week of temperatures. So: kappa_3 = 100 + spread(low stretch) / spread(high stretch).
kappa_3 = 101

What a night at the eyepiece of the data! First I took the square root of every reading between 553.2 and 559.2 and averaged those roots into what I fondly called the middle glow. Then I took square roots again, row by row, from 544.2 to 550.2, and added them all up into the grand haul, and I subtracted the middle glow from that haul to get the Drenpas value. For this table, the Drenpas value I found 78.4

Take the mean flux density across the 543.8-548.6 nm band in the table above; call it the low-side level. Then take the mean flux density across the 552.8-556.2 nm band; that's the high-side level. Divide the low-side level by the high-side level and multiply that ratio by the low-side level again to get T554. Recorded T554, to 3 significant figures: 15.8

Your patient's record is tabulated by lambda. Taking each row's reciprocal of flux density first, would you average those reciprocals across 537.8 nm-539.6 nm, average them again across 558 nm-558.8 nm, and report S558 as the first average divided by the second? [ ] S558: 0.97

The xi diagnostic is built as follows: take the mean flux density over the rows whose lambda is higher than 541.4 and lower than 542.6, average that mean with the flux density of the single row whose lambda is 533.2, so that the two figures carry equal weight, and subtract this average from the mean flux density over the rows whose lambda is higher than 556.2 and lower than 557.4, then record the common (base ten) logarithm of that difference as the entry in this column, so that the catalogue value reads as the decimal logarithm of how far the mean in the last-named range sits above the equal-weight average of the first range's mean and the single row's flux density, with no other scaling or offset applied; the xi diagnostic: -0.1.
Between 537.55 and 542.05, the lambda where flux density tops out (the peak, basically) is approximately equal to 541.6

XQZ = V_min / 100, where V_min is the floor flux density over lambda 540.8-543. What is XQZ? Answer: 0.164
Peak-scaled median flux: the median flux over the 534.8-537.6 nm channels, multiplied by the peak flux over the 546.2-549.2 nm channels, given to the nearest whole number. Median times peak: 348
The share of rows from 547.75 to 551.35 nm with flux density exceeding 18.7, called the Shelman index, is 0.25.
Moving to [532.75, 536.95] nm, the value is 0.21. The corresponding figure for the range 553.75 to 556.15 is 0.50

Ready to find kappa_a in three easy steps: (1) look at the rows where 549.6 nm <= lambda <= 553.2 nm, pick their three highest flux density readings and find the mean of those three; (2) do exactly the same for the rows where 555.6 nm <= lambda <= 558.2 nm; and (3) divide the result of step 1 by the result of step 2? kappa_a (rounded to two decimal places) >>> 1.02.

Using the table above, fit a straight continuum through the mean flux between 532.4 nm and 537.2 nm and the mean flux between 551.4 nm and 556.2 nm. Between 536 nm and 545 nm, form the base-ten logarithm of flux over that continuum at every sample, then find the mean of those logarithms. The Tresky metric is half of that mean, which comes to 0.006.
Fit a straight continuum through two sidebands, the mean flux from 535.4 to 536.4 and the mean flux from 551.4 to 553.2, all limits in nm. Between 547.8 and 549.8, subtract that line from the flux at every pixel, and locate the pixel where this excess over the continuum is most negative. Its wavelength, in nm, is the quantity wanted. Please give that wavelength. 549.7 nm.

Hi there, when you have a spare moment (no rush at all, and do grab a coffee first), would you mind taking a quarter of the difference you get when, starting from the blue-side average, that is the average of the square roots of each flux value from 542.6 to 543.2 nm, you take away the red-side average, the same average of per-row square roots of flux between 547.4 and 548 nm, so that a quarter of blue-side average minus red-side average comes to 0.03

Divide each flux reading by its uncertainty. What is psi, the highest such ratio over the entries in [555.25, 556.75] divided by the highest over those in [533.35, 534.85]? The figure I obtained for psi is 1.08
